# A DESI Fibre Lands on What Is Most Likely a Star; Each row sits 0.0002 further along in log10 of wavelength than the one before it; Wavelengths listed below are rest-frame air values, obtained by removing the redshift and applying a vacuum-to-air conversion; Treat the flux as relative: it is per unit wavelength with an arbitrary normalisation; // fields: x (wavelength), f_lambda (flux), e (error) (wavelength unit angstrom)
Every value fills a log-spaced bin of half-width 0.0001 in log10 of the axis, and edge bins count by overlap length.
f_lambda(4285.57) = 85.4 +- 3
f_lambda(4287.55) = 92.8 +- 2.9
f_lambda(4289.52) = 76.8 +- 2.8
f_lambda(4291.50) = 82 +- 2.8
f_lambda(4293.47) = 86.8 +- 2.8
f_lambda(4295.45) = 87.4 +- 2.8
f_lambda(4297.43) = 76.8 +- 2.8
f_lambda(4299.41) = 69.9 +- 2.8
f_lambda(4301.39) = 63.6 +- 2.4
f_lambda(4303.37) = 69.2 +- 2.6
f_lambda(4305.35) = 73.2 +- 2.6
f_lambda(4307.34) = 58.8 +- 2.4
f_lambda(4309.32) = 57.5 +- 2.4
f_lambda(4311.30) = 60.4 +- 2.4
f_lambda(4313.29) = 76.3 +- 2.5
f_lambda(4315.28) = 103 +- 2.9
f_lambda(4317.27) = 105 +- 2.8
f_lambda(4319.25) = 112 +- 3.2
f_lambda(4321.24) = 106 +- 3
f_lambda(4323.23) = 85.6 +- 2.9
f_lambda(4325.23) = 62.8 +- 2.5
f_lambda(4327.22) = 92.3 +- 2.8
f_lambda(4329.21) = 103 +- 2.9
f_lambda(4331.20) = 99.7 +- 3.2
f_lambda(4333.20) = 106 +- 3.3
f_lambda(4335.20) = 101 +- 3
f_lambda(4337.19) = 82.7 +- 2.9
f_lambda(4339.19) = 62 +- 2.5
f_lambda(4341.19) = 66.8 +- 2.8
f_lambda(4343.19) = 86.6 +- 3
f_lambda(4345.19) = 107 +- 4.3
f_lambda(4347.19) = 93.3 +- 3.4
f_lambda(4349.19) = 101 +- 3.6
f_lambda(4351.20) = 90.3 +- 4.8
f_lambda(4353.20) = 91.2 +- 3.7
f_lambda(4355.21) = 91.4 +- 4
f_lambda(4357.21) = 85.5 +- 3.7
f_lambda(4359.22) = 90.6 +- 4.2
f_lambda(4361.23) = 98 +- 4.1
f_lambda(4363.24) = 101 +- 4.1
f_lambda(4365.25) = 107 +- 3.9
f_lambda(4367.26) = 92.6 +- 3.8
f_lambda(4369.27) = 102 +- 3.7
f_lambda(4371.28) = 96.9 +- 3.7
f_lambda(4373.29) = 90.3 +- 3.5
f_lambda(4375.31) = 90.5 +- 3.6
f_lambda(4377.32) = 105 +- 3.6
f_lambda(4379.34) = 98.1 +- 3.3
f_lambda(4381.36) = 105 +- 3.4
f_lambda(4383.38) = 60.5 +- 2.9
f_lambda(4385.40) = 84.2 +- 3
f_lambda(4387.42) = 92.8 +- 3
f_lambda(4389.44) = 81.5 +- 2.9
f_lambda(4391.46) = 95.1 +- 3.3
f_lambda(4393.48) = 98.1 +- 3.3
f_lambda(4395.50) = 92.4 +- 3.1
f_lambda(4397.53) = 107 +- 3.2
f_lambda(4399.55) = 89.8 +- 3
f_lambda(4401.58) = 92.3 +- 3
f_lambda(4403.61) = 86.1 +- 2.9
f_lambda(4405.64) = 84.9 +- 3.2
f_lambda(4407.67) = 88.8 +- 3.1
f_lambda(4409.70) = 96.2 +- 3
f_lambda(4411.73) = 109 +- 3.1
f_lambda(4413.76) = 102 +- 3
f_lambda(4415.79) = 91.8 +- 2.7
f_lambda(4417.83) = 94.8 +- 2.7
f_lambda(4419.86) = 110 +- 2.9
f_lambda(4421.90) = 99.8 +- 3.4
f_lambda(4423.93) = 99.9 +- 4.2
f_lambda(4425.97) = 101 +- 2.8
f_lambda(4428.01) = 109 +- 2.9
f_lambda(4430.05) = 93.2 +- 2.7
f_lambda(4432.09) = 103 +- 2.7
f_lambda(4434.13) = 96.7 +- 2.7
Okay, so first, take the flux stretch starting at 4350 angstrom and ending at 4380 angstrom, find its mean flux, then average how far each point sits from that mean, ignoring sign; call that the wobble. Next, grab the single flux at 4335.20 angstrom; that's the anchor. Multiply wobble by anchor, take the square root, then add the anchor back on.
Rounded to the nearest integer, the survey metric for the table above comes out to 124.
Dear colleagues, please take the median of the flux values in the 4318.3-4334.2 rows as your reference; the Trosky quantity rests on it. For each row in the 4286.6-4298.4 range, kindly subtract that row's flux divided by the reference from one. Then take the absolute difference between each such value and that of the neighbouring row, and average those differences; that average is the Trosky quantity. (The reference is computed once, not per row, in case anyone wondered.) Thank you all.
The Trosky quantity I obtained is 0.07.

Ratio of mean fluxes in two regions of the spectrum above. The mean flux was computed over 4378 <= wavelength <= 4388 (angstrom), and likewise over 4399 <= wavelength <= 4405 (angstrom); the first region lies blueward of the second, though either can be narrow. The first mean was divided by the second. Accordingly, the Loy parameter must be 0.99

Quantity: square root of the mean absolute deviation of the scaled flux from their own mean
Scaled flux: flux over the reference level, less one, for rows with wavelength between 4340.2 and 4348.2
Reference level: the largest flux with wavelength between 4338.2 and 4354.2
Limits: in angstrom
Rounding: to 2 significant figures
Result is 0.33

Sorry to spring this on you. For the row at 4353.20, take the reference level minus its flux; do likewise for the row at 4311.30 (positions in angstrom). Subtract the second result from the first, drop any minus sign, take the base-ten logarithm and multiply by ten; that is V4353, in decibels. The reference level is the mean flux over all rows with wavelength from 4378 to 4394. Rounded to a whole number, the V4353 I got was 15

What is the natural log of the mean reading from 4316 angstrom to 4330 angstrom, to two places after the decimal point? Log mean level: 4.56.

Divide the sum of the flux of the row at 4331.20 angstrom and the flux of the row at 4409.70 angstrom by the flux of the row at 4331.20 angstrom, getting 2.0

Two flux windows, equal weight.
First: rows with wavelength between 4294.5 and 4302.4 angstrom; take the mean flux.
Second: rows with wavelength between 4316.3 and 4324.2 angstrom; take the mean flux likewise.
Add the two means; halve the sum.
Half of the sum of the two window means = 88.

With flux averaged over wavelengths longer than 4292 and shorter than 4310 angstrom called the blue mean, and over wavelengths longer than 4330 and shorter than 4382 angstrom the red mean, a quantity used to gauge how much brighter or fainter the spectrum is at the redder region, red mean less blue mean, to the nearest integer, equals 22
